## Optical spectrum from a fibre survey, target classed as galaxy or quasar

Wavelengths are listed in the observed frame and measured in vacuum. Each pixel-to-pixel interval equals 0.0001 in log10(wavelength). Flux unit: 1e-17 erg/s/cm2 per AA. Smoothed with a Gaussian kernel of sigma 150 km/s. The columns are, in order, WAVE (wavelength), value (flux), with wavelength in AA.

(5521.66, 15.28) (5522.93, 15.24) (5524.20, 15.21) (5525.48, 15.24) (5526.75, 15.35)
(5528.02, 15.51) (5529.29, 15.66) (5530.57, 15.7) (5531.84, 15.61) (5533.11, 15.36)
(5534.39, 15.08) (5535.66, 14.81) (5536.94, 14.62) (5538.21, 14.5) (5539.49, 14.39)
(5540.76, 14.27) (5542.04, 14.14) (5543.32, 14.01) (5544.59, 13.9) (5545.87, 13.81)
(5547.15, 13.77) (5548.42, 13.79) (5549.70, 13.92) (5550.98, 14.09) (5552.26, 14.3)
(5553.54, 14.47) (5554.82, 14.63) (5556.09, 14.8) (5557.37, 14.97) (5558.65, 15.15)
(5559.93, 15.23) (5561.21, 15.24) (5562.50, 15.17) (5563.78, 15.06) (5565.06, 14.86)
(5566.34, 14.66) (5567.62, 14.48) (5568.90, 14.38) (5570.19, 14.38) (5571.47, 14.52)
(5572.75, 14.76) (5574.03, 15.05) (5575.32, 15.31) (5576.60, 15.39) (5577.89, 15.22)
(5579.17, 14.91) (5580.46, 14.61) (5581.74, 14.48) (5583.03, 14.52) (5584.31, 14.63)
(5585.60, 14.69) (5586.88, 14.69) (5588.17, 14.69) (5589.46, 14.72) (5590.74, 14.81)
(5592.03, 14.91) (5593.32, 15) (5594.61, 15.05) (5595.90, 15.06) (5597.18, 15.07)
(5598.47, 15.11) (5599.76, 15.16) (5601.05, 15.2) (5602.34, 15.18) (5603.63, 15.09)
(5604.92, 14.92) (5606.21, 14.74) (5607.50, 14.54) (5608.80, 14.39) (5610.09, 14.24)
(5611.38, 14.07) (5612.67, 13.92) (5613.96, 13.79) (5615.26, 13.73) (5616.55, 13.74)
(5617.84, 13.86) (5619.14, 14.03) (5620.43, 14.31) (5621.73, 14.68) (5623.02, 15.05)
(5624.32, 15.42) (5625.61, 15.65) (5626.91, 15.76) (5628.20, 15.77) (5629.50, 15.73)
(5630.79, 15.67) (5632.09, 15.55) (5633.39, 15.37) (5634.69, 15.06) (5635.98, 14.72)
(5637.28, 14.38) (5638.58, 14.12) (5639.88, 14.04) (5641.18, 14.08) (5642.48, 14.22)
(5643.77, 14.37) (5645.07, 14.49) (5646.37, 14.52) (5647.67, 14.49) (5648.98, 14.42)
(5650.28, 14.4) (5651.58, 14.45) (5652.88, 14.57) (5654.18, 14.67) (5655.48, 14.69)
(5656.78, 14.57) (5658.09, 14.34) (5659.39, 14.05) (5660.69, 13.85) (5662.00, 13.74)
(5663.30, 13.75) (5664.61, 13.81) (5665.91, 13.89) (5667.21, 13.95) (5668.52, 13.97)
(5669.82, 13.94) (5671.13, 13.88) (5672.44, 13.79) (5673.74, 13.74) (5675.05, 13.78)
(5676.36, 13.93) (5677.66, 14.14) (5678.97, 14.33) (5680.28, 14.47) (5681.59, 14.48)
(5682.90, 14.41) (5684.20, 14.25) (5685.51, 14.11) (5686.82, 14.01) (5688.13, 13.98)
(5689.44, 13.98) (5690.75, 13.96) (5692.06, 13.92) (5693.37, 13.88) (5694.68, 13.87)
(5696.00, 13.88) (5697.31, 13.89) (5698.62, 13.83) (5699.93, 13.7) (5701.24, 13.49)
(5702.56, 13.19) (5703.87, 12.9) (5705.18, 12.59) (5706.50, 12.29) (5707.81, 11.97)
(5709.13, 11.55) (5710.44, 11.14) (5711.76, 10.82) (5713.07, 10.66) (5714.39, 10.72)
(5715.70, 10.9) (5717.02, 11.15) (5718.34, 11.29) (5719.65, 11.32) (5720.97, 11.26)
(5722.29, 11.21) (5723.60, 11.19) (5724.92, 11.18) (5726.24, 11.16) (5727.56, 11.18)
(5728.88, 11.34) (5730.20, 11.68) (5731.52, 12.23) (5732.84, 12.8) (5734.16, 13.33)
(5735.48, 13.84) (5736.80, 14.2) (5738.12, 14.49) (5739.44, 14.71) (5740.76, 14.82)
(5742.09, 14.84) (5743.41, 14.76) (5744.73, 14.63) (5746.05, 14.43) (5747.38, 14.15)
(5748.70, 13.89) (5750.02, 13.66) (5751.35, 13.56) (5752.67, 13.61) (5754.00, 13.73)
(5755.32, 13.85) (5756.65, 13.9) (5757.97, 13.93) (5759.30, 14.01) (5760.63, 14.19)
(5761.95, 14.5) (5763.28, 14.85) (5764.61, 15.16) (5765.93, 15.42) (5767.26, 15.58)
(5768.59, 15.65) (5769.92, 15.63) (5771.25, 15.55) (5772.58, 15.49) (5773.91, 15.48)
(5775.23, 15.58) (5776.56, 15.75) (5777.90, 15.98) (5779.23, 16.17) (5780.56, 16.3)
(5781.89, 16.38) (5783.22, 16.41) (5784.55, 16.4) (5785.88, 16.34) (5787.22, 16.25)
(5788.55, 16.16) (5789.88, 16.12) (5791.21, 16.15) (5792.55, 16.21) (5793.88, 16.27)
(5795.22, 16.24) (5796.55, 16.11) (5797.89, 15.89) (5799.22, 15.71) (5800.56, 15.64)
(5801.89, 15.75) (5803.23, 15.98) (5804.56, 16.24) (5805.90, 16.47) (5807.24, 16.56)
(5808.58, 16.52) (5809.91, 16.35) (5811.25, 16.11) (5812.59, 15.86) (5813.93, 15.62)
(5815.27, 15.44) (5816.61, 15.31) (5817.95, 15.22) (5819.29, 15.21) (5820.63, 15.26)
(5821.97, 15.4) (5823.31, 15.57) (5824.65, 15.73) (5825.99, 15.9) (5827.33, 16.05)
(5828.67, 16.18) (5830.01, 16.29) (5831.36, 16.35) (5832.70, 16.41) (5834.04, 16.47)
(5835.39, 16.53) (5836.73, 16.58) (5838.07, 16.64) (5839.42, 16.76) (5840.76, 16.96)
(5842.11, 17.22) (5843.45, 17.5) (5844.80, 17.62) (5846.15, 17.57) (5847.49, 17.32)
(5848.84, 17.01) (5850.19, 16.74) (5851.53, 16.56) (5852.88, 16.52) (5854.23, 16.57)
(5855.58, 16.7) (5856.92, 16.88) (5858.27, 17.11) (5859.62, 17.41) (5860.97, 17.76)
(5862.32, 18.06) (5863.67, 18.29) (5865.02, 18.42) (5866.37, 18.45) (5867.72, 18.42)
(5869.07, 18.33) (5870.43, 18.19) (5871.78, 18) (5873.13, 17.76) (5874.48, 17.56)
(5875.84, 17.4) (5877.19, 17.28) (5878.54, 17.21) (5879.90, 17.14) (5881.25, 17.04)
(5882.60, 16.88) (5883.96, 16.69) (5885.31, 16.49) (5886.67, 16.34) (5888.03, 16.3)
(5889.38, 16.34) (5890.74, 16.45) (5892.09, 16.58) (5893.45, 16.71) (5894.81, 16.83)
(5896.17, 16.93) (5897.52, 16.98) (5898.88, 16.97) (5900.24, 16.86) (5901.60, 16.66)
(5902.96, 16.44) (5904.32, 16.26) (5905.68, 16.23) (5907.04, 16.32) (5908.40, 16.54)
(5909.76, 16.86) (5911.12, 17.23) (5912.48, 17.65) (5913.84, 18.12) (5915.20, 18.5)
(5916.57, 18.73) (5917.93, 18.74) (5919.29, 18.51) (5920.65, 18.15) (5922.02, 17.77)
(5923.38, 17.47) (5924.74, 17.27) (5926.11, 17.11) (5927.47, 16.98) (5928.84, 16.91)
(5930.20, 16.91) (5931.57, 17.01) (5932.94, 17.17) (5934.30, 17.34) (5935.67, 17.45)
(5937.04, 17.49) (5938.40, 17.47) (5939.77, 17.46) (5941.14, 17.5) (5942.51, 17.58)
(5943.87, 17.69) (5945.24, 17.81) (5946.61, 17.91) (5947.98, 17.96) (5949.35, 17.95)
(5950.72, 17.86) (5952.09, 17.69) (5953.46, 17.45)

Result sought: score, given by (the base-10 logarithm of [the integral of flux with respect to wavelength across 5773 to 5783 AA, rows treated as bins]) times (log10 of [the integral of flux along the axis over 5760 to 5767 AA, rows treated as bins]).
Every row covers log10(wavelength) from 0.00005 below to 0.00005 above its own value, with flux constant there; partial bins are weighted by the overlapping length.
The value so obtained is 4.4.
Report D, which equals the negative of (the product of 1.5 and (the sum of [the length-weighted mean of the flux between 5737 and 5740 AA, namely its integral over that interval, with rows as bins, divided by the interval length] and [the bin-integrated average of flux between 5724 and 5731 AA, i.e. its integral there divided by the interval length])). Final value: -39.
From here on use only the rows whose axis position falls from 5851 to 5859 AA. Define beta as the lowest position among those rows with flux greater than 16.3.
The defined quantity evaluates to 5851.53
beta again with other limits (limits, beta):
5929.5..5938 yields 5930.20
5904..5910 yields 5907.04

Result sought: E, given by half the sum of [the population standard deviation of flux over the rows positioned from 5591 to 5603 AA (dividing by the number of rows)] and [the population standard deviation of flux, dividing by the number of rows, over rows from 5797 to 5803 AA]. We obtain 0.09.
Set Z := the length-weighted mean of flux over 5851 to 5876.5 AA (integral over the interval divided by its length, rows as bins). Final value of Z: 17.6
